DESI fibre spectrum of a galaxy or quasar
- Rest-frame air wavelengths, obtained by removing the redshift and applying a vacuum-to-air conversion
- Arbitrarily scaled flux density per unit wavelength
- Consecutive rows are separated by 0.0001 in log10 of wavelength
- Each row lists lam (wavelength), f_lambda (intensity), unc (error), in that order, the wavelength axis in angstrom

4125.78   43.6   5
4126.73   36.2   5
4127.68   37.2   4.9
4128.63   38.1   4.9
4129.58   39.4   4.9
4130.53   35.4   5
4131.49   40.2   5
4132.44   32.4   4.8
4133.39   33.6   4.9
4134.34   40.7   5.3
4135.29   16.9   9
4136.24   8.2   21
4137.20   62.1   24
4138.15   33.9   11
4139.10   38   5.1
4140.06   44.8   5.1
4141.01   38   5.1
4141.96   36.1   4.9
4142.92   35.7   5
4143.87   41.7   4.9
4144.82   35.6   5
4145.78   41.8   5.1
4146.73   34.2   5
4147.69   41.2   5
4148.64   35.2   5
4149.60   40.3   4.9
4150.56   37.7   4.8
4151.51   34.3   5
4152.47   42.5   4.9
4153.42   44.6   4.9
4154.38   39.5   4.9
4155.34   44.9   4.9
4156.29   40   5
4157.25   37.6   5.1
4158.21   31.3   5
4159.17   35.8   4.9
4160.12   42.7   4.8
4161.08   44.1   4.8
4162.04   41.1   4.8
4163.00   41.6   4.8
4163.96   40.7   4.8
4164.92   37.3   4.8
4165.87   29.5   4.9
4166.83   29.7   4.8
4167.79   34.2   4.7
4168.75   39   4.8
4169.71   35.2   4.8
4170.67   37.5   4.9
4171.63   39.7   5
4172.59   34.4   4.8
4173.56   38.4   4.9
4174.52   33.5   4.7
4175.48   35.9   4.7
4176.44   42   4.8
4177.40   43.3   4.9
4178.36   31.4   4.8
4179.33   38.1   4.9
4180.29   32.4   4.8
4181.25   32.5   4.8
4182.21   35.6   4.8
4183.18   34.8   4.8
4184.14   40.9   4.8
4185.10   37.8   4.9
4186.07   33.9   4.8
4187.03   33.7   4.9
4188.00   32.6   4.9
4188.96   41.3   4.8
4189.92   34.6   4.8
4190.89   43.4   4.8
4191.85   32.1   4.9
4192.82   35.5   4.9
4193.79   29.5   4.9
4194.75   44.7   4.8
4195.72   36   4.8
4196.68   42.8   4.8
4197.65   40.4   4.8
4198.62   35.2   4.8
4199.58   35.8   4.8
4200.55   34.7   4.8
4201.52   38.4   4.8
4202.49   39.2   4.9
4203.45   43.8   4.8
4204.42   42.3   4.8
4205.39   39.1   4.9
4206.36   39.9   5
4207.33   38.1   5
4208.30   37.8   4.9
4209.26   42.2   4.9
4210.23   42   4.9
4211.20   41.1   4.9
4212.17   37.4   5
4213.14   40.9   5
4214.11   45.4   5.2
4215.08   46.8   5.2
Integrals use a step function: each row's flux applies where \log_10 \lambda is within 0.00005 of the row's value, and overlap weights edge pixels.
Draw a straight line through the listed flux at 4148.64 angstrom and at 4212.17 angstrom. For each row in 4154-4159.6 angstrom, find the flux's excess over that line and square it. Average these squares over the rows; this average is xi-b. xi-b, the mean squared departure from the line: 25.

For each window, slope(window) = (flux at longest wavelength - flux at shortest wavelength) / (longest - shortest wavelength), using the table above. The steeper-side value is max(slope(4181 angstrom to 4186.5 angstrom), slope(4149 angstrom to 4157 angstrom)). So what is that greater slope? 0.3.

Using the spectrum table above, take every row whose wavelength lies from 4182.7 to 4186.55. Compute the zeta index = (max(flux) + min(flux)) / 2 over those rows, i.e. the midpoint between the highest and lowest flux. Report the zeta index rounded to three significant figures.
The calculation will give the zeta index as 37.4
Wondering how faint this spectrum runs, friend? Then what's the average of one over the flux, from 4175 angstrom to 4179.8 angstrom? 0.027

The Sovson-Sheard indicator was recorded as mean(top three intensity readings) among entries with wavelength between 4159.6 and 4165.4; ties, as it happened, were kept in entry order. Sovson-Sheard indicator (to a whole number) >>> 43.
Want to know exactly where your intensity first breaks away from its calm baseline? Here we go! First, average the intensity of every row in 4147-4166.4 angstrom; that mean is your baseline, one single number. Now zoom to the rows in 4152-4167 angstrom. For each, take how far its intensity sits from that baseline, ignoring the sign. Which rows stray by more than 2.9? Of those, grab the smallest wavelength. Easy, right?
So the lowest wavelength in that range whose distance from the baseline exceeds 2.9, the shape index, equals 4152.47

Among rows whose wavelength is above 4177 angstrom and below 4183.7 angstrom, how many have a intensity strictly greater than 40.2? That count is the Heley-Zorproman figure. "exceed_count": 1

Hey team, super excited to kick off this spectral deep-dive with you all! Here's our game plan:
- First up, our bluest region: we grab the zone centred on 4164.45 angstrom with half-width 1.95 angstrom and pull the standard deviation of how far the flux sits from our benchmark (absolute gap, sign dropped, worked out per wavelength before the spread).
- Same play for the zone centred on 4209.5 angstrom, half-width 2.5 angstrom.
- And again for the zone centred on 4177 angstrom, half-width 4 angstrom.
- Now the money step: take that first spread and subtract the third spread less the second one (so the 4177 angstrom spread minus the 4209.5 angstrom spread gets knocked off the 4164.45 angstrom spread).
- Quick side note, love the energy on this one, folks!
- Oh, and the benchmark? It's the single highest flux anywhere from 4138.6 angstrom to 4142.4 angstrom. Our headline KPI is 3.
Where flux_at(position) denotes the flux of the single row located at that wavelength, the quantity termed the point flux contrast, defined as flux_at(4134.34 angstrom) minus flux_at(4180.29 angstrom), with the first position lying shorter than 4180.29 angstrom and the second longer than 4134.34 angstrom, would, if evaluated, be 8.3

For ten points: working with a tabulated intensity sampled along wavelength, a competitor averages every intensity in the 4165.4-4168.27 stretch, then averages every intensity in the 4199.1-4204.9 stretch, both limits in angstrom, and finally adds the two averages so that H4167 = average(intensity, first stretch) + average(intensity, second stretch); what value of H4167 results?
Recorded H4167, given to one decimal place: 70.2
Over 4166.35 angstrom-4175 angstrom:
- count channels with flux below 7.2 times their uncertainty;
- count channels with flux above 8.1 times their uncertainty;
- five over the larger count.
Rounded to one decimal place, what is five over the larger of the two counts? 1.7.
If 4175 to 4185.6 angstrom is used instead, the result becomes 1.7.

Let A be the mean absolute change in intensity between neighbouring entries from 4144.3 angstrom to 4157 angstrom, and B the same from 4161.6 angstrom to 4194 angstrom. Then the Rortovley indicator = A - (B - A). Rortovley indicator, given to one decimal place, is 6.3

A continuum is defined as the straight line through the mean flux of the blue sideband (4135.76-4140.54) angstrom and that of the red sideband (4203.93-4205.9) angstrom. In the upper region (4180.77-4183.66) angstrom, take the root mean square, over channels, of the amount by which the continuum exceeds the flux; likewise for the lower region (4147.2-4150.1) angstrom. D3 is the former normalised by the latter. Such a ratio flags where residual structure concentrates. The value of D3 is 1.9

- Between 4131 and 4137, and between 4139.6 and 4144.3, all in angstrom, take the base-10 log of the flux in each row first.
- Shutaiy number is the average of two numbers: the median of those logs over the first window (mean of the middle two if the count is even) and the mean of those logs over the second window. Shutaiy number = 1.56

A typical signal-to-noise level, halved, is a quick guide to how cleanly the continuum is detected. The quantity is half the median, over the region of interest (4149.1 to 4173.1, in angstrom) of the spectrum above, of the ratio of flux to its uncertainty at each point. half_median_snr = 3.97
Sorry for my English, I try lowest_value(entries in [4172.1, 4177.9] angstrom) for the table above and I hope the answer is 33.5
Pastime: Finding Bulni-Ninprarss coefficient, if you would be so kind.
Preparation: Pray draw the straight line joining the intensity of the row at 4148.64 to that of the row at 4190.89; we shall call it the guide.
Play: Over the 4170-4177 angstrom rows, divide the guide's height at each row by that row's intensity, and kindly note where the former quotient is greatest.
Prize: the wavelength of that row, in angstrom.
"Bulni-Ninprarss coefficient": 4174.52 angstrom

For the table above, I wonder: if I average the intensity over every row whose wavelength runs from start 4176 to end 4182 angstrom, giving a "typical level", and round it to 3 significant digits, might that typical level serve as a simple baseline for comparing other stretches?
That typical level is 36.6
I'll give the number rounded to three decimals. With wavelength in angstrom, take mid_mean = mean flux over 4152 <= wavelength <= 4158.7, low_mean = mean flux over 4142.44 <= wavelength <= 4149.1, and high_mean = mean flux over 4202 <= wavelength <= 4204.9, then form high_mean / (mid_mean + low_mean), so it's 0.536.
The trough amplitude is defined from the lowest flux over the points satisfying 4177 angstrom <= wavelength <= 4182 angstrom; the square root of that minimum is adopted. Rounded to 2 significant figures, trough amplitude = 5.6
